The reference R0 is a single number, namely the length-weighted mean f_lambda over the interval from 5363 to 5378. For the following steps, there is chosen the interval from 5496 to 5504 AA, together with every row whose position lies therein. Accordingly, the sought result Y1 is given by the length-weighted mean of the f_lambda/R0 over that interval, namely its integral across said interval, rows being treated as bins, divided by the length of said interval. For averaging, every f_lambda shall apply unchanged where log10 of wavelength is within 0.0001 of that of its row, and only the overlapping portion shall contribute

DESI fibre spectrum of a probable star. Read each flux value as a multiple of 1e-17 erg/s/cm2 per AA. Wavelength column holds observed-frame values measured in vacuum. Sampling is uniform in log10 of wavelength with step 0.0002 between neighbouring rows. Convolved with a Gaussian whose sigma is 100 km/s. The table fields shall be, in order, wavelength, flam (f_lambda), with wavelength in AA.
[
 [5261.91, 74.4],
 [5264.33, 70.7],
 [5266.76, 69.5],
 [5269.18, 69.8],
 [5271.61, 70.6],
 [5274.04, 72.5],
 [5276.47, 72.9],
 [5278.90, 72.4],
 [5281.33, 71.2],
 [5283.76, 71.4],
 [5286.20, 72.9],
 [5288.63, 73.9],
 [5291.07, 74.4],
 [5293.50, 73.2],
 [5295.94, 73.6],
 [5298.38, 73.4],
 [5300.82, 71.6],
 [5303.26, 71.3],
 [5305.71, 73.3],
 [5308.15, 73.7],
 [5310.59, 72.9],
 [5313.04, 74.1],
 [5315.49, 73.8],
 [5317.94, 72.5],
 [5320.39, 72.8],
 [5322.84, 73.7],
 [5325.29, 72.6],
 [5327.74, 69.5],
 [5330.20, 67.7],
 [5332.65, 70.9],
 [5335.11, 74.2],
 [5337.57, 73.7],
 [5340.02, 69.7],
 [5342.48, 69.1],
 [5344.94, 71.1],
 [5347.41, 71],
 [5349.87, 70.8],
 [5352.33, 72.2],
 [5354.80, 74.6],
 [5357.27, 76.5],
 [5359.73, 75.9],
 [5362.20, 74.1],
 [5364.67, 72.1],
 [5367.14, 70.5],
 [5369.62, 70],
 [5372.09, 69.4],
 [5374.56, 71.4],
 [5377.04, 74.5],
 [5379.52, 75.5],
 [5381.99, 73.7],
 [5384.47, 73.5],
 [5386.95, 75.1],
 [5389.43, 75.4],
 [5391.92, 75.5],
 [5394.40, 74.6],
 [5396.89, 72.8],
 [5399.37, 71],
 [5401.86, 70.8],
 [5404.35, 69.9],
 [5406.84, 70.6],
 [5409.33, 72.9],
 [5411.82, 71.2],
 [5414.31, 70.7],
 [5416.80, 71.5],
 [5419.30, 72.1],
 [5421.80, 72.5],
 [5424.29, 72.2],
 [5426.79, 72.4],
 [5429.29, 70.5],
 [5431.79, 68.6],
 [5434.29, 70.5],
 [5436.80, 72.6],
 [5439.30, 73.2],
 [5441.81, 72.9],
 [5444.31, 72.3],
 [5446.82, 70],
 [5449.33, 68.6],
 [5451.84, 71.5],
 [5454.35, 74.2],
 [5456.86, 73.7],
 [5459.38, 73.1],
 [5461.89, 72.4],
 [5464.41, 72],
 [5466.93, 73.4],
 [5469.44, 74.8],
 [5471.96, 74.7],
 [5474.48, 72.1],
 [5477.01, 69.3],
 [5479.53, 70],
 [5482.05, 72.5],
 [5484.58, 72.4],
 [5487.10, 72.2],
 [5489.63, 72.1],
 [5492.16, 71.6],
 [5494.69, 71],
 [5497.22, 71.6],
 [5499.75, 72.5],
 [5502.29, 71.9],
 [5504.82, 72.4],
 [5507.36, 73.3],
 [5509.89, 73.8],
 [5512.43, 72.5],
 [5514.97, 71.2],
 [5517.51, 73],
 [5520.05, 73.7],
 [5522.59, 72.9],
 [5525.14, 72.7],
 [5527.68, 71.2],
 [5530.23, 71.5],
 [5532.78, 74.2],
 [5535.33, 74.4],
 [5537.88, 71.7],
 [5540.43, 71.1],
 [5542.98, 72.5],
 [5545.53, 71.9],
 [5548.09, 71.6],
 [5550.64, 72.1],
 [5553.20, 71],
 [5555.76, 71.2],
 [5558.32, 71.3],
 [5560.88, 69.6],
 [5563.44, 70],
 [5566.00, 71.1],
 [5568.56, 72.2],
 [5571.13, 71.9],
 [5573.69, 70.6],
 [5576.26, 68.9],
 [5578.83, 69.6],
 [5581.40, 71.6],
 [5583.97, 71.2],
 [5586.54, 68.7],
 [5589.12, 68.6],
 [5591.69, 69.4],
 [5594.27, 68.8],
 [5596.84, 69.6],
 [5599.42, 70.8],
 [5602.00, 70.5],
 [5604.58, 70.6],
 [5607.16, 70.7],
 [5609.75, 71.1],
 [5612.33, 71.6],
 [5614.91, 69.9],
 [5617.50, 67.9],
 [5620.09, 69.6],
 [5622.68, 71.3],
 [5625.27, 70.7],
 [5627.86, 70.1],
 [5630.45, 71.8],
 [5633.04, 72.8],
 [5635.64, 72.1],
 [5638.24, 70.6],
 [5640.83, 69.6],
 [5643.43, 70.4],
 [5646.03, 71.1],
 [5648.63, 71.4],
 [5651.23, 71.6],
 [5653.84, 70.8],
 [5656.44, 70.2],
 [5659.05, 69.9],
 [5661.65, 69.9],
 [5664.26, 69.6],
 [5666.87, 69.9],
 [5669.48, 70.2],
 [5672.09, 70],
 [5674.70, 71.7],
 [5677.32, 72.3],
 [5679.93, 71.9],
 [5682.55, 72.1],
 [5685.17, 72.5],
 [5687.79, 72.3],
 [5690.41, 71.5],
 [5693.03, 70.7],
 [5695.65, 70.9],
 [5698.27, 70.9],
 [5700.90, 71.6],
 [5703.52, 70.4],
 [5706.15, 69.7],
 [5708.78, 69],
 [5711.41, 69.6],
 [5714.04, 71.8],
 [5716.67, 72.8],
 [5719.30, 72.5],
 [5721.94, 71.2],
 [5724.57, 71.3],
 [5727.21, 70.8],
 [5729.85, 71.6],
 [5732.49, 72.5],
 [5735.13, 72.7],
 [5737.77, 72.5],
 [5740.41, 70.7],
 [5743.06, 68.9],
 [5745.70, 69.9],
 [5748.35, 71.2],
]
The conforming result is 1.01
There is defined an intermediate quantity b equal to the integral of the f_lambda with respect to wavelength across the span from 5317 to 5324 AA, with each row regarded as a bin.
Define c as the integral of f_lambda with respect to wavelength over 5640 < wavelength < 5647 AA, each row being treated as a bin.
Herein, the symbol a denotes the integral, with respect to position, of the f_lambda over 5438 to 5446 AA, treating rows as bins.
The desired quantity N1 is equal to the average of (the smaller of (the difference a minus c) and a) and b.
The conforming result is 300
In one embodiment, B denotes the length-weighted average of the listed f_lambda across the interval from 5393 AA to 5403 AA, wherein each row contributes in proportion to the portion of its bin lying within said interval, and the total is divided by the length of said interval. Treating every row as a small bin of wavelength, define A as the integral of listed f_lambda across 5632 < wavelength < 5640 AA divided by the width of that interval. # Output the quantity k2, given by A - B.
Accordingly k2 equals -0.7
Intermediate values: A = 71.7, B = 72.4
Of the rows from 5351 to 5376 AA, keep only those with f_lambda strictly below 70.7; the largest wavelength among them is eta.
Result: 5372.09 AA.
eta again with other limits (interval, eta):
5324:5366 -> 5342.48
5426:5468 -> 5449.33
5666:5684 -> 5672.09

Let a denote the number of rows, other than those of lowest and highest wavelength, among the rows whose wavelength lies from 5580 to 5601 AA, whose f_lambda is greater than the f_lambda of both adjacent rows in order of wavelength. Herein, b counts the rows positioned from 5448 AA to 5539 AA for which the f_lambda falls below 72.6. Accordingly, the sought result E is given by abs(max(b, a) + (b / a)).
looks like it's 44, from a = 1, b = 22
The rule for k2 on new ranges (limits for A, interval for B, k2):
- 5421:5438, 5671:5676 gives 0.4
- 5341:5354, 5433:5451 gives -0.5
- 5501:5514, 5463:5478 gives 0.0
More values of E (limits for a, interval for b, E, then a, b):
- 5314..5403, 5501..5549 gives 13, 6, 11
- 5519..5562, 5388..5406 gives 5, 4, 3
